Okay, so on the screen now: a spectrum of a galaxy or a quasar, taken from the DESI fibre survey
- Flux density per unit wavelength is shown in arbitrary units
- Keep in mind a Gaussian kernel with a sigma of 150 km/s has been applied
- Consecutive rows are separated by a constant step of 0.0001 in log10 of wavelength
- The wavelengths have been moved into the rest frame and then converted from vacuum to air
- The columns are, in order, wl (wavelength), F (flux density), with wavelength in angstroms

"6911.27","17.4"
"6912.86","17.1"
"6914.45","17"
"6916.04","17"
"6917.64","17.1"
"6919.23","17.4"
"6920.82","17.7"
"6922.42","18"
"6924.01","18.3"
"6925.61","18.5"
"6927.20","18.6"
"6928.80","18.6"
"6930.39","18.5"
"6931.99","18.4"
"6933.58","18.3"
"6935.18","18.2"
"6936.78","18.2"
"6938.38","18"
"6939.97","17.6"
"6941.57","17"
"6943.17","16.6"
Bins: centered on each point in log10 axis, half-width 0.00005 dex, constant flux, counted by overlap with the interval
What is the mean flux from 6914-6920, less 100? -82.9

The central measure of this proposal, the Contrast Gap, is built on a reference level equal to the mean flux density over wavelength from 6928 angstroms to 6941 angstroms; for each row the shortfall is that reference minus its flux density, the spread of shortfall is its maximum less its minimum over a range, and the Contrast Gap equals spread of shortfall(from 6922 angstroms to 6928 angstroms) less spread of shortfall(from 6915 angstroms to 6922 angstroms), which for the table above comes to -0.10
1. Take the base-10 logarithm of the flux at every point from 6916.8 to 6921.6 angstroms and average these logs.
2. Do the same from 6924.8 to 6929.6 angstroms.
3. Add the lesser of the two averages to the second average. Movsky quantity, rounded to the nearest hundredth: 2.51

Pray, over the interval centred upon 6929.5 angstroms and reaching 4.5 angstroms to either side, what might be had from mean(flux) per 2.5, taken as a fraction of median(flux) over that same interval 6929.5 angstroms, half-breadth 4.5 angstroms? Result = 0.400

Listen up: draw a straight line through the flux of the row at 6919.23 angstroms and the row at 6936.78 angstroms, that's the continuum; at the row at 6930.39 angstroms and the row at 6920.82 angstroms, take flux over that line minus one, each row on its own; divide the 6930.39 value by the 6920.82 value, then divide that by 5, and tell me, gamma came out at 0.51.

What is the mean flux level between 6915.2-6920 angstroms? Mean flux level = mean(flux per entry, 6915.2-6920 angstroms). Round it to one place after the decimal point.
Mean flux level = 17.2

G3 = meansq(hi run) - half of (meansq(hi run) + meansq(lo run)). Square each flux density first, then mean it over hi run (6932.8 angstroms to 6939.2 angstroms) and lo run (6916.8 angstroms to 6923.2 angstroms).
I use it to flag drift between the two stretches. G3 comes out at 11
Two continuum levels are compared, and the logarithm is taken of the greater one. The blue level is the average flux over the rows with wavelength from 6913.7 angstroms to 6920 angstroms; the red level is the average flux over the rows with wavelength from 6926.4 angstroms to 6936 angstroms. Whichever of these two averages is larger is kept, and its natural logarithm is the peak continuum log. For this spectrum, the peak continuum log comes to 2.91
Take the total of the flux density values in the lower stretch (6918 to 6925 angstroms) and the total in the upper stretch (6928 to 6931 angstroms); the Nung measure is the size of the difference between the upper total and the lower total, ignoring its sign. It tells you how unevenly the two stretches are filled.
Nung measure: 34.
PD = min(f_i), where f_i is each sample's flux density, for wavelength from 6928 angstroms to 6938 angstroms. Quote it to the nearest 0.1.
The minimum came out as 18.2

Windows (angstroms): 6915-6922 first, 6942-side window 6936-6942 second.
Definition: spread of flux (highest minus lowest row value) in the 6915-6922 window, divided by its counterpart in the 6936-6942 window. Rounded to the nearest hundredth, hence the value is 0.58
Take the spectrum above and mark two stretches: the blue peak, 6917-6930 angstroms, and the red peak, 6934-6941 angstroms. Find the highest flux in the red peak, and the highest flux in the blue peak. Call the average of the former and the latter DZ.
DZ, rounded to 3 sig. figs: 18.4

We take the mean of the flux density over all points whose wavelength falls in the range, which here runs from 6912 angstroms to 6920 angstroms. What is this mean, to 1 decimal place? 17.1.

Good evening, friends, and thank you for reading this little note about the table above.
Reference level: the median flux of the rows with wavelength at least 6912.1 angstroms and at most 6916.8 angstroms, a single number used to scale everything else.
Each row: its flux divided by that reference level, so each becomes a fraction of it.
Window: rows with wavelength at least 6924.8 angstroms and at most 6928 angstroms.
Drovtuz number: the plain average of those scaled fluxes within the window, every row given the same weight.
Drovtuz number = 1.09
